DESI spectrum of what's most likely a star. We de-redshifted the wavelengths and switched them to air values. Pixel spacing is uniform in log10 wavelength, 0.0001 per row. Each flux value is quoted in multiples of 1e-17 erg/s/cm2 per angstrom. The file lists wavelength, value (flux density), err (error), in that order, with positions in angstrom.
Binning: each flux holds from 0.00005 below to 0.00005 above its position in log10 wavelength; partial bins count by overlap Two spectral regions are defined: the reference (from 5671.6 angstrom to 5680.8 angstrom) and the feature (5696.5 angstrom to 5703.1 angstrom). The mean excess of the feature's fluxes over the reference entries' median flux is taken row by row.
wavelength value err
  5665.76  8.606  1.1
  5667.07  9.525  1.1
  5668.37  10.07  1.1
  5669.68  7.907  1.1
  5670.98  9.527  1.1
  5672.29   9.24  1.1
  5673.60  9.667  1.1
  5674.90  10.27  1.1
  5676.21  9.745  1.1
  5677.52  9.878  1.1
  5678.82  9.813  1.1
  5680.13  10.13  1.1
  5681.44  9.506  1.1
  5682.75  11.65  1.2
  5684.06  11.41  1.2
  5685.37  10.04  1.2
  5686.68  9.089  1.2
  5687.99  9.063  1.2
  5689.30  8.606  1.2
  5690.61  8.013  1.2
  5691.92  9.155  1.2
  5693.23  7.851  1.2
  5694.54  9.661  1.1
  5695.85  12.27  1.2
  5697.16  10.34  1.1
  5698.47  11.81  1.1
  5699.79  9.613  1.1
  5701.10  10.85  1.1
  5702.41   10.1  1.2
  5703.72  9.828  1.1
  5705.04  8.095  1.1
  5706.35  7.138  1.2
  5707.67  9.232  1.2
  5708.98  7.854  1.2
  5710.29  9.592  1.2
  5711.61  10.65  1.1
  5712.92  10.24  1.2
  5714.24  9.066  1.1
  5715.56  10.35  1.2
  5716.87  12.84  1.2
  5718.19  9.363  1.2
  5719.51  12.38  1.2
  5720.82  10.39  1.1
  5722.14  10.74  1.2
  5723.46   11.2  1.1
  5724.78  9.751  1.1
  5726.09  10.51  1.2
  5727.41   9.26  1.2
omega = 0.73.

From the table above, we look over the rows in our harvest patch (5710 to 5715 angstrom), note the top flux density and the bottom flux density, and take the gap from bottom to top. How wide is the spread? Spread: 1.6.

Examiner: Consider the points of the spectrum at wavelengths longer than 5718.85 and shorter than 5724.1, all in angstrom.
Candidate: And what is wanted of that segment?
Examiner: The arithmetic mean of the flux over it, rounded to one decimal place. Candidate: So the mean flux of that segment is 11.2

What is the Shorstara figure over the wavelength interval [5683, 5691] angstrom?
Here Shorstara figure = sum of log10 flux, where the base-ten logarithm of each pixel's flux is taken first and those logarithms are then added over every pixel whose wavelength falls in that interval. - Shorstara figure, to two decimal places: 5.81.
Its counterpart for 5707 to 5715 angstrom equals 5.84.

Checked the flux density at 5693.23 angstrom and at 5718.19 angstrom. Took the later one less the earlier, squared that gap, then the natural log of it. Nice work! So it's 0.8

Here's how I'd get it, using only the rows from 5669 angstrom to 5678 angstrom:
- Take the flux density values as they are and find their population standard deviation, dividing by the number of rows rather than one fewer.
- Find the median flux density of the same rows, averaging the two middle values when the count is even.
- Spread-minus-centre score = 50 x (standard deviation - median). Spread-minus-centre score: -448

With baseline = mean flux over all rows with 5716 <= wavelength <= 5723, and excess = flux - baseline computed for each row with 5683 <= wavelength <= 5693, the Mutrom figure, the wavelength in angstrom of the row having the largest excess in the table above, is 5684.06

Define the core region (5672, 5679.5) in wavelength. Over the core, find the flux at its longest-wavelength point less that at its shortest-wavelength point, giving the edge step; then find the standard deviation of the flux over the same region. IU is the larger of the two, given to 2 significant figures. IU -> 0.57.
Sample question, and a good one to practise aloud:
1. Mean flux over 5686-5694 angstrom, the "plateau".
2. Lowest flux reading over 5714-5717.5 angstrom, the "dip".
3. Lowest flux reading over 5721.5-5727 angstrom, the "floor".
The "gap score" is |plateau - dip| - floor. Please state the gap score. -9.3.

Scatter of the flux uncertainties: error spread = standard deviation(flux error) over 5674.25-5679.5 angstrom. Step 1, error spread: 0.000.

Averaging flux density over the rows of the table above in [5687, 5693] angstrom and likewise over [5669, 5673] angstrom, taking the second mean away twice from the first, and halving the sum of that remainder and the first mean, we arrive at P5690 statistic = -0.2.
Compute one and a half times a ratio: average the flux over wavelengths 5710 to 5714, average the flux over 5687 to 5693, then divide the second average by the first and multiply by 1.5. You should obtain 1.29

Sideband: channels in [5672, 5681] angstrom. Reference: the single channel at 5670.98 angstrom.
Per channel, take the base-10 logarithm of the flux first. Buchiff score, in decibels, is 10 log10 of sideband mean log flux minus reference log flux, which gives -19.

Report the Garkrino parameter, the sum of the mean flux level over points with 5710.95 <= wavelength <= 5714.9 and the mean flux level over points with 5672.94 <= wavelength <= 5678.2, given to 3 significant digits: 19.9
